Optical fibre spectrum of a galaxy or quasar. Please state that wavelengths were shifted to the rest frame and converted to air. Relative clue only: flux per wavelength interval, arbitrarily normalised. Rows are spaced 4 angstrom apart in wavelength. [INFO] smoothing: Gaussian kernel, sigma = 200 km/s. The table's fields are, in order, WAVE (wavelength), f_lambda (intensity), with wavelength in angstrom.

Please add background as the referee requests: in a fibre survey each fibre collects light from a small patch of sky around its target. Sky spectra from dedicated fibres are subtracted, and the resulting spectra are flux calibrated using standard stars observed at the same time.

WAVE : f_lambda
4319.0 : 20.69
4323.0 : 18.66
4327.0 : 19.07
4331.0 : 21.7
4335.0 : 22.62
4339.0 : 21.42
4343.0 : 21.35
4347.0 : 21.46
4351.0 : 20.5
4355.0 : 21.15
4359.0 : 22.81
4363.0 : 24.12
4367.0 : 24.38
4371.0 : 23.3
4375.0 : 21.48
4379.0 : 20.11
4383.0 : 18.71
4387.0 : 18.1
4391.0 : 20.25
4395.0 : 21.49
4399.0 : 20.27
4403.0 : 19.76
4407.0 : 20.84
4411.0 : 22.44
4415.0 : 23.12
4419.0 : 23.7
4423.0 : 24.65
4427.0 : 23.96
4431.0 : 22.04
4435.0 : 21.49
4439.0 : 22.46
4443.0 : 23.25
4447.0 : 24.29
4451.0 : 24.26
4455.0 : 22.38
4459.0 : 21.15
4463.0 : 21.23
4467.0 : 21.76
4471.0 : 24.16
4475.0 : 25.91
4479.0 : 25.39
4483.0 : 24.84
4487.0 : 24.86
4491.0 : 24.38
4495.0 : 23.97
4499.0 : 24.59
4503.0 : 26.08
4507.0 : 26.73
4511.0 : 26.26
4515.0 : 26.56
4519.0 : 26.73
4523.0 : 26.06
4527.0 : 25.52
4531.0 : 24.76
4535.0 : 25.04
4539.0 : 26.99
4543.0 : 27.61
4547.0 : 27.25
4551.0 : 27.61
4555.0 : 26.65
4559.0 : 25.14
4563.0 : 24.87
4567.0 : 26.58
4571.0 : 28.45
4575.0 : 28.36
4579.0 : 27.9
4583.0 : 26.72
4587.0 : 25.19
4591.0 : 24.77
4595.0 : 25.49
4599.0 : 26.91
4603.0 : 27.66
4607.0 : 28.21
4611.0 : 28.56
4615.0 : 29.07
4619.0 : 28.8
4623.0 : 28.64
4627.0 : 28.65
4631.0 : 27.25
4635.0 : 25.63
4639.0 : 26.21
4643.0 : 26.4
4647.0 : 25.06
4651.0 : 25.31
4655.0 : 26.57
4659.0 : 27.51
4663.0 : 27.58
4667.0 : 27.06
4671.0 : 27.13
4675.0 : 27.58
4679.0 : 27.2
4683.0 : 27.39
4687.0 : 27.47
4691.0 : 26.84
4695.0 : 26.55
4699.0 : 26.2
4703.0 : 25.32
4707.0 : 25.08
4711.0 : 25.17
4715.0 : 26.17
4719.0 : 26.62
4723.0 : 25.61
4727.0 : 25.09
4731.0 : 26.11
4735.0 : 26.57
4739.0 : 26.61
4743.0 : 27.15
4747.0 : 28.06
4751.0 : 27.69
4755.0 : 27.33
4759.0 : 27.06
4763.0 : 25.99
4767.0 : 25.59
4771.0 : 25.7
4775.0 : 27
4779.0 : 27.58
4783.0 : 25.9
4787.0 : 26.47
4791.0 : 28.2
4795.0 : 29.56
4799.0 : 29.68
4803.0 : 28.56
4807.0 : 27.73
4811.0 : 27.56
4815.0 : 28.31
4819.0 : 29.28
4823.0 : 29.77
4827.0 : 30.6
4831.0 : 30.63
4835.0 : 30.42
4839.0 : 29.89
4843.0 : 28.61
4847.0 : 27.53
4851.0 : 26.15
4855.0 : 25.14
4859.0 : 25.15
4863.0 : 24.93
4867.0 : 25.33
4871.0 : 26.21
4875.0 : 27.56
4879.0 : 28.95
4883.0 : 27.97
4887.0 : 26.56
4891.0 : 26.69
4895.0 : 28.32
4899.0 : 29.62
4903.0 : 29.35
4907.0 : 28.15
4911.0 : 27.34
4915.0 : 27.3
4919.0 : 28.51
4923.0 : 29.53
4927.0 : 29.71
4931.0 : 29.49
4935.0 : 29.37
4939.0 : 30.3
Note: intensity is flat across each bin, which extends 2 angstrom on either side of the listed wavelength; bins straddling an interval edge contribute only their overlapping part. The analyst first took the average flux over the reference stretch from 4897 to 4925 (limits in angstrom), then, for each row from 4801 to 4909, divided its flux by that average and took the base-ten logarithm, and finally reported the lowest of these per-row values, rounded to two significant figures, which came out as -0.059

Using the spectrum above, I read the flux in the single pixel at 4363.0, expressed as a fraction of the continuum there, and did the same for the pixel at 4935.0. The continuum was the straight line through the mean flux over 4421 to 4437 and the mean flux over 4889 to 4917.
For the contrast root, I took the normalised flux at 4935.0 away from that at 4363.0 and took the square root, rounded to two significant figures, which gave 0.22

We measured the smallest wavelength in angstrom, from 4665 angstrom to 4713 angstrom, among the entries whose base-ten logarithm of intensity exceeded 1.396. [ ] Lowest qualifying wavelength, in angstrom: 4667.0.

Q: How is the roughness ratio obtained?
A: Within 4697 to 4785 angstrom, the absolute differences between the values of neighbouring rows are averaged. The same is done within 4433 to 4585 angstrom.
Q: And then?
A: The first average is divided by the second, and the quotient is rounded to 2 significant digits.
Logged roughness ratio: 0.78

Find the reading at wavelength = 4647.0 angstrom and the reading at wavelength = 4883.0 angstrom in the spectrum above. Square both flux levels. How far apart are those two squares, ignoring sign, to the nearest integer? 154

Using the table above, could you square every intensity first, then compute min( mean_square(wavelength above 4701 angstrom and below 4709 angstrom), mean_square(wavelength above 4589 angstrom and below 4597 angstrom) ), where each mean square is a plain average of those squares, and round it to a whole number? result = 632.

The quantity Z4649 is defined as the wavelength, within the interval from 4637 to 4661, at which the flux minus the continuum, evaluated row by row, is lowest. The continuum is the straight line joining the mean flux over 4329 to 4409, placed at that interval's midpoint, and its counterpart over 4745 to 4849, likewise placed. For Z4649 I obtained 4647.0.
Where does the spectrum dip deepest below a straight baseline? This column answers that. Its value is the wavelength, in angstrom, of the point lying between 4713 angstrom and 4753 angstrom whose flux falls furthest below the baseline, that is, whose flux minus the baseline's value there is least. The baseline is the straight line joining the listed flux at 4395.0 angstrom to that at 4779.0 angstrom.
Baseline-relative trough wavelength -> 4727.0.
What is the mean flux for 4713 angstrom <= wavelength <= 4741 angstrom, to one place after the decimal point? 26.1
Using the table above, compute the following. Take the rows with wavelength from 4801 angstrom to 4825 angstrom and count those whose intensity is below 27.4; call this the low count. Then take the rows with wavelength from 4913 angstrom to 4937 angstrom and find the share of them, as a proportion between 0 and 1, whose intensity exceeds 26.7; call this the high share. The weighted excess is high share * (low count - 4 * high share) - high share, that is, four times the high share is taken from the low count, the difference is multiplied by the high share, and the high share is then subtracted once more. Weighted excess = -5.0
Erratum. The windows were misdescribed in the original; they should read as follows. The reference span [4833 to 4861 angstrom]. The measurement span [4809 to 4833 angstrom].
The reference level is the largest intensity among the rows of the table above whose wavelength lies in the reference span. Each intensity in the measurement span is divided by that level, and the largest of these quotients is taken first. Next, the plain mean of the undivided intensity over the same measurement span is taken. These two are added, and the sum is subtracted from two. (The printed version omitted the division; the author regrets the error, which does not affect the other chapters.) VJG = -28.4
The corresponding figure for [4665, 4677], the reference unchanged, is -26.2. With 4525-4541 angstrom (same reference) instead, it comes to -24.5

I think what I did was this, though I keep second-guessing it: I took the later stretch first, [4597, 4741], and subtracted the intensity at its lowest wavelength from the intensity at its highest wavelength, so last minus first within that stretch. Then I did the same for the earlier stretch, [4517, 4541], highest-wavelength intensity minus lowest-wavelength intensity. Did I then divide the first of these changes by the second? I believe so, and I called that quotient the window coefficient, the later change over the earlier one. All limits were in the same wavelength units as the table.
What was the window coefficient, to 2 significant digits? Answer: -1.2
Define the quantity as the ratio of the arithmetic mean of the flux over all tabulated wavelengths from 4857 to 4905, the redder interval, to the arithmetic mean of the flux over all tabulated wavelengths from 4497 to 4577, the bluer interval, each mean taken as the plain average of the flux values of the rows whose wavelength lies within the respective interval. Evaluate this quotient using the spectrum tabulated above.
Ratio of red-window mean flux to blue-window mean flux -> 1.03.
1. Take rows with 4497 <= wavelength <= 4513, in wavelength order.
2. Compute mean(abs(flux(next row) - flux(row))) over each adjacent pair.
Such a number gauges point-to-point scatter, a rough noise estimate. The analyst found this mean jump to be 0.87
